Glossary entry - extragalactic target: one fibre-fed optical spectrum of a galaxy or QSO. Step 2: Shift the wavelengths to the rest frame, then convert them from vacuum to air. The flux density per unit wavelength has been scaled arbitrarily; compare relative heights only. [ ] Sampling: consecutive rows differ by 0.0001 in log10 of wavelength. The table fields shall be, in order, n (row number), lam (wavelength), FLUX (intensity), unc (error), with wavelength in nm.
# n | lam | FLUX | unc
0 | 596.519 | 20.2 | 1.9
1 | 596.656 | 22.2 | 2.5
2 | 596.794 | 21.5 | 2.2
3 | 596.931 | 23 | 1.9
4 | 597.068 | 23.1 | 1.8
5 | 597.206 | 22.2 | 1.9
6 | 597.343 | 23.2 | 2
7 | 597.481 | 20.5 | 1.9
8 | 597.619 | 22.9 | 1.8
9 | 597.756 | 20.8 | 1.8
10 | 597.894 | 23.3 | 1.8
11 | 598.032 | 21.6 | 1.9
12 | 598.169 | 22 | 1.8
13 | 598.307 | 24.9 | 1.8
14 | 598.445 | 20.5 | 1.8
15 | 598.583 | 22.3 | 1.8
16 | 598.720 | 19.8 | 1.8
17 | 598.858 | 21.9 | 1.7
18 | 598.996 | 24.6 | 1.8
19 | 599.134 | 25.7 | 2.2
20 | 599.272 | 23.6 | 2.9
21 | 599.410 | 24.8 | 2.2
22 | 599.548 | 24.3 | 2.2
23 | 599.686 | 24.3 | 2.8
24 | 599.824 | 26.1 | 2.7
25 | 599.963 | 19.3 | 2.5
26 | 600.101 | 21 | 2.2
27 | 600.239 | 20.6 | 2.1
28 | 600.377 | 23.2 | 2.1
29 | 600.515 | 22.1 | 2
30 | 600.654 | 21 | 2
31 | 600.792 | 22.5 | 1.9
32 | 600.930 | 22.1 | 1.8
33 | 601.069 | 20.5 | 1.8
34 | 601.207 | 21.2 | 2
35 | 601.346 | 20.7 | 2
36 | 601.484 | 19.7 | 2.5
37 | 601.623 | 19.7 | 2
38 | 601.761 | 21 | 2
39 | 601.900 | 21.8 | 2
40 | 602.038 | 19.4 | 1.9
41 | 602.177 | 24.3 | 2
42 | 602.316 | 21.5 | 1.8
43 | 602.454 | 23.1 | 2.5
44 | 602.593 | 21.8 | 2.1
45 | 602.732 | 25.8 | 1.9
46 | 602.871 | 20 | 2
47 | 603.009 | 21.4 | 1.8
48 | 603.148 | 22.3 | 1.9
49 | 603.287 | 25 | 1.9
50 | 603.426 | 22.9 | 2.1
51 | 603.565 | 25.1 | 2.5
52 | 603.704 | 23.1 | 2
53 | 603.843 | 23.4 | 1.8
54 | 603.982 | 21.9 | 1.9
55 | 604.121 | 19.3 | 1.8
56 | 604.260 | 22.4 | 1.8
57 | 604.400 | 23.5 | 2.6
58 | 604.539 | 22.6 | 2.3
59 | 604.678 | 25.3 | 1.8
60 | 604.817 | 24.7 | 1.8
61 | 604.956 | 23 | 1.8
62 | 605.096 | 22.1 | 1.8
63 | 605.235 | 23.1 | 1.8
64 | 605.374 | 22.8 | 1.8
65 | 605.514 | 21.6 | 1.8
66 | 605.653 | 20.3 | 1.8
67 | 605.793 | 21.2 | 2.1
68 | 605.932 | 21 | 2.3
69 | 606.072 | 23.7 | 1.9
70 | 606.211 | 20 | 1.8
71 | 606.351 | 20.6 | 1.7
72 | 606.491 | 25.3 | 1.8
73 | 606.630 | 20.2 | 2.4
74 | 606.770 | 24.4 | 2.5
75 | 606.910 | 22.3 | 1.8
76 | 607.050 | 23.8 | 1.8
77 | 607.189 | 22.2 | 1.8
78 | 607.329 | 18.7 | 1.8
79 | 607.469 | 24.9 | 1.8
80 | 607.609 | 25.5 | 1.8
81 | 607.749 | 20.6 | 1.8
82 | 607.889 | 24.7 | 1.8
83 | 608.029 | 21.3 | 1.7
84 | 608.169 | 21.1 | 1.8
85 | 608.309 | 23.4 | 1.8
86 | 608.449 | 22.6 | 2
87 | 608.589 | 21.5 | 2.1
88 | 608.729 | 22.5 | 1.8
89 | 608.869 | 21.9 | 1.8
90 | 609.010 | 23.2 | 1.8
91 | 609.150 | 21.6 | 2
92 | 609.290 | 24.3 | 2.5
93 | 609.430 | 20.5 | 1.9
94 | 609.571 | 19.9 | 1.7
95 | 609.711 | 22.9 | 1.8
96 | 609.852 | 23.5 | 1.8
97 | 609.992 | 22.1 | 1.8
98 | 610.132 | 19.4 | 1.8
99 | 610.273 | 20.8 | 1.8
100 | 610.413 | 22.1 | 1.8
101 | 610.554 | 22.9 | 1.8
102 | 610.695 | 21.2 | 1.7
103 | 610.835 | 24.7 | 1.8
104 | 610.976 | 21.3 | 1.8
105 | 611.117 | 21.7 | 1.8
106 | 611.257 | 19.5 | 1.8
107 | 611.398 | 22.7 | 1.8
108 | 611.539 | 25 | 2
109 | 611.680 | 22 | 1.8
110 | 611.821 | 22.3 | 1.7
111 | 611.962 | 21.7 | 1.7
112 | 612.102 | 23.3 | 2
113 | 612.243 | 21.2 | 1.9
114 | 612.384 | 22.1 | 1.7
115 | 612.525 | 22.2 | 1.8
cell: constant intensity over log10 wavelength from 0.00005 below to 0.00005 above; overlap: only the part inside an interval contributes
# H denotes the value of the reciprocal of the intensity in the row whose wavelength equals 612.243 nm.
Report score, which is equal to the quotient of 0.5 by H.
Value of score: 10.6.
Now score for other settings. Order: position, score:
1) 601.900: 10.9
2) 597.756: 10.4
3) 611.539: 12.5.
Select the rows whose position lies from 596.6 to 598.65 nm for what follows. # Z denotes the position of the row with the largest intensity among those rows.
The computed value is 598.307 nm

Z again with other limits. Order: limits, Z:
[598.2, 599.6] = 599.134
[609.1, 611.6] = 611.539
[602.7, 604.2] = 602.732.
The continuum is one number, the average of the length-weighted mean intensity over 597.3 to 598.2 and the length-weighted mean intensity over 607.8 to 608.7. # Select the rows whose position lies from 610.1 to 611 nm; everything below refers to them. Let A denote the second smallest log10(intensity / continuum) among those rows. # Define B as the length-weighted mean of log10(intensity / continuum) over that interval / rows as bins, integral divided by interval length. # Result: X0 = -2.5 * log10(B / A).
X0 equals 1.5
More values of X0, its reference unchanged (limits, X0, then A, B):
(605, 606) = 1.1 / -0.024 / -0.0092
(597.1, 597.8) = 2.1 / -0.028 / -0.0042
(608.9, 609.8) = 2.5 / -0.035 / -0.0033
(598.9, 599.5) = 0.0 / 0.044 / 0.0430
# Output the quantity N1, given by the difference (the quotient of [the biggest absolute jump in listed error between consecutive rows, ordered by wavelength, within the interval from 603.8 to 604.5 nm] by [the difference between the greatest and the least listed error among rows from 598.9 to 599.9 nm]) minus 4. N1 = -3.3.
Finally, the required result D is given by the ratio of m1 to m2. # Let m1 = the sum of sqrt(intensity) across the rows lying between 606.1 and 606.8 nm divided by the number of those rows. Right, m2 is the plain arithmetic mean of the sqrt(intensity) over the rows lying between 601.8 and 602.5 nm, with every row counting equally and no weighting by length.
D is 1.00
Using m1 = 4.69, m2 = 4.69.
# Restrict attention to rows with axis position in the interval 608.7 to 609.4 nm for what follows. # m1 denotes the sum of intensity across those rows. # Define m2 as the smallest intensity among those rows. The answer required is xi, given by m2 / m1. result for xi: 0.19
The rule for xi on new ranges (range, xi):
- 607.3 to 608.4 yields 0.10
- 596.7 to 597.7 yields 0.13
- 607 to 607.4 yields 0.29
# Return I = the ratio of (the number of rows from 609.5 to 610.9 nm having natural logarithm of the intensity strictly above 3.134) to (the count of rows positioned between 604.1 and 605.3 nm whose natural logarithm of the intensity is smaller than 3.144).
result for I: 0.33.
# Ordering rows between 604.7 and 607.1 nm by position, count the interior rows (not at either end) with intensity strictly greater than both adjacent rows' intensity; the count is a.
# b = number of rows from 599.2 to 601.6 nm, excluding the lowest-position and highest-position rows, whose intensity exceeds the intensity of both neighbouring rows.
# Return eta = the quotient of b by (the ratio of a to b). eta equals 7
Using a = 5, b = 6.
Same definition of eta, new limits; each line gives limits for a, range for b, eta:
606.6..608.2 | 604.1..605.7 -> 2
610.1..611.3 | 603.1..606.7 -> 27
